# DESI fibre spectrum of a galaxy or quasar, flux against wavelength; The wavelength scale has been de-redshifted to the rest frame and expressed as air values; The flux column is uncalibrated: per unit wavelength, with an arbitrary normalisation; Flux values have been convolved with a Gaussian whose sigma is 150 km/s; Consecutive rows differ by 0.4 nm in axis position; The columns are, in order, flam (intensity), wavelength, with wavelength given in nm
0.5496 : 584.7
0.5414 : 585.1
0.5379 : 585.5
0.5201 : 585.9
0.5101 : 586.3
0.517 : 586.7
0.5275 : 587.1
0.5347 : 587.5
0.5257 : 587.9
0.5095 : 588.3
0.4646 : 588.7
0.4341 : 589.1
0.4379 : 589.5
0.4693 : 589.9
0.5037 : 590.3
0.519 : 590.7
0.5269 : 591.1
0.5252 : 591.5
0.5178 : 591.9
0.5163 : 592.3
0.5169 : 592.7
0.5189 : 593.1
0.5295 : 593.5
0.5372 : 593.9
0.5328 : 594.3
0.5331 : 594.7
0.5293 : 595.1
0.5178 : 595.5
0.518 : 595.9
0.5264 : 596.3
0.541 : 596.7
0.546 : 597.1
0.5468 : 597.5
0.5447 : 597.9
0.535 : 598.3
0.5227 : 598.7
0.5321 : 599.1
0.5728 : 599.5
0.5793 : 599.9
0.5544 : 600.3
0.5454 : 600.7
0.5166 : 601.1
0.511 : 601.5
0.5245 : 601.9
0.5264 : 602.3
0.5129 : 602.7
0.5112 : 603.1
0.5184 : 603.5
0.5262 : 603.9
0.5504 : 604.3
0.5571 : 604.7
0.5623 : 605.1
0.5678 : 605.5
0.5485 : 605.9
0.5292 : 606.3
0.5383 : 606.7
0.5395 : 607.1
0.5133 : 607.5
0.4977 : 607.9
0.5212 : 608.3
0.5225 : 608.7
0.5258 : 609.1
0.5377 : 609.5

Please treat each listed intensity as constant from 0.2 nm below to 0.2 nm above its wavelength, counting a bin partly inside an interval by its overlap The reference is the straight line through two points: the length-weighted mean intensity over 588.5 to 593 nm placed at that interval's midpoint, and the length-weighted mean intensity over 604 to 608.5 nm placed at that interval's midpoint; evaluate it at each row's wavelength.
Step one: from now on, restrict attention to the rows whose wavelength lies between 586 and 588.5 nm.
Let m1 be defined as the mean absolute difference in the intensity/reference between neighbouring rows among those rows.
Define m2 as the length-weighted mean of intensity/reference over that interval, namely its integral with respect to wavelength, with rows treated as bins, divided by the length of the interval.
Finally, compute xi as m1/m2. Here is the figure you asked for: 0.019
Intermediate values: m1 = 0.020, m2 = 1.08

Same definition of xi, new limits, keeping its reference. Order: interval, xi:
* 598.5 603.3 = 0.027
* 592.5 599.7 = 0.016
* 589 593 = 0.023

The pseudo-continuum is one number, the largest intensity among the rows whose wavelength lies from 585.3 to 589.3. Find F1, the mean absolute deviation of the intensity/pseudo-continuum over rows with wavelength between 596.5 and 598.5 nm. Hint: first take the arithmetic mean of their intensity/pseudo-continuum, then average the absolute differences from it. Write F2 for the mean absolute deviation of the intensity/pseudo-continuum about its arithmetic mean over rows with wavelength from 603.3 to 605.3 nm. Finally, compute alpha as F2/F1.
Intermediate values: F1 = 0.007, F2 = 0.031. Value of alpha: 4.4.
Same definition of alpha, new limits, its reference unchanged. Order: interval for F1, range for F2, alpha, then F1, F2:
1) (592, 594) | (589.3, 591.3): 3.9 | 0.014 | 0.056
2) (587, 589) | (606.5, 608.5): 0.7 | 0.038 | 0.025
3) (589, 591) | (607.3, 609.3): 0.3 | 0.057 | 0.016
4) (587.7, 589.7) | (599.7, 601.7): 0.6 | 0.064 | 0.041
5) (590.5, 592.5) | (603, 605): 4.2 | 0.007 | 0.031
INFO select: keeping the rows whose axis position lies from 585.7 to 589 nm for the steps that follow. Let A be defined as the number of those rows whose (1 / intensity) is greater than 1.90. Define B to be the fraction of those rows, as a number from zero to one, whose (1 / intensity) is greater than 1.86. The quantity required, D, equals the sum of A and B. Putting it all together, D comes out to 7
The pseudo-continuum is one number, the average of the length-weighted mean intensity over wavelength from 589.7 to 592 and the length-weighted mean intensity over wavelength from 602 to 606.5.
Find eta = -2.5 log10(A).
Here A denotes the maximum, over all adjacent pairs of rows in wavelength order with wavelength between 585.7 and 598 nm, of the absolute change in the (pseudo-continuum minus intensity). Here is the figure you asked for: 3.4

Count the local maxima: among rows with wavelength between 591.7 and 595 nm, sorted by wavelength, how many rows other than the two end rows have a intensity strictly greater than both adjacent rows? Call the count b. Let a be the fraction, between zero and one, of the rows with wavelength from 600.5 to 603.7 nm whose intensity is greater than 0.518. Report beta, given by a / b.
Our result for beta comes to 0.50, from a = 0.50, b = 1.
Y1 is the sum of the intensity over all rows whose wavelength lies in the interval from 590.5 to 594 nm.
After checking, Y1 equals 4.7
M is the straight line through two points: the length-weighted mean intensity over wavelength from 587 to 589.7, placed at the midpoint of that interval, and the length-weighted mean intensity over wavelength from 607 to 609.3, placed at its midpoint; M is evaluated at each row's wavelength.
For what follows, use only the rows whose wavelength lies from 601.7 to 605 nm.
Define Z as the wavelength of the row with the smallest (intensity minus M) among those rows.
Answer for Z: 603.1 nm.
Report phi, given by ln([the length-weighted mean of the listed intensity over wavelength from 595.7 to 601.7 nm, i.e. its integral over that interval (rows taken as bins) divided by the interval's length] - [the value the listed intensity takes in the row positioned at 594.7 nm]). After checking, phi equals -5.1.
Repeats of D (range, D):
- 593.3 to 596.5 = 3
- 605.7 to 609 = 5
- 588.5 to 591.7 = 8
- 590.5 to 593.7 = 7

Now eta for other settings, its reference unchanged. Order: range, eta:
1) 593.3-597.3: 4.6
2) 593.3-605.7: 3.5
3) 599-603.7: 3.5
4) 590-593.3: 4.5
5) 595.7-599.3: 4.6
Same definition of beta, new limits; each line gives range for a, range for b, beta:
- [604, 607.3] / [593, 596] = 0.50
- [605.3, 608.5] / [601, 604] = 0.75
